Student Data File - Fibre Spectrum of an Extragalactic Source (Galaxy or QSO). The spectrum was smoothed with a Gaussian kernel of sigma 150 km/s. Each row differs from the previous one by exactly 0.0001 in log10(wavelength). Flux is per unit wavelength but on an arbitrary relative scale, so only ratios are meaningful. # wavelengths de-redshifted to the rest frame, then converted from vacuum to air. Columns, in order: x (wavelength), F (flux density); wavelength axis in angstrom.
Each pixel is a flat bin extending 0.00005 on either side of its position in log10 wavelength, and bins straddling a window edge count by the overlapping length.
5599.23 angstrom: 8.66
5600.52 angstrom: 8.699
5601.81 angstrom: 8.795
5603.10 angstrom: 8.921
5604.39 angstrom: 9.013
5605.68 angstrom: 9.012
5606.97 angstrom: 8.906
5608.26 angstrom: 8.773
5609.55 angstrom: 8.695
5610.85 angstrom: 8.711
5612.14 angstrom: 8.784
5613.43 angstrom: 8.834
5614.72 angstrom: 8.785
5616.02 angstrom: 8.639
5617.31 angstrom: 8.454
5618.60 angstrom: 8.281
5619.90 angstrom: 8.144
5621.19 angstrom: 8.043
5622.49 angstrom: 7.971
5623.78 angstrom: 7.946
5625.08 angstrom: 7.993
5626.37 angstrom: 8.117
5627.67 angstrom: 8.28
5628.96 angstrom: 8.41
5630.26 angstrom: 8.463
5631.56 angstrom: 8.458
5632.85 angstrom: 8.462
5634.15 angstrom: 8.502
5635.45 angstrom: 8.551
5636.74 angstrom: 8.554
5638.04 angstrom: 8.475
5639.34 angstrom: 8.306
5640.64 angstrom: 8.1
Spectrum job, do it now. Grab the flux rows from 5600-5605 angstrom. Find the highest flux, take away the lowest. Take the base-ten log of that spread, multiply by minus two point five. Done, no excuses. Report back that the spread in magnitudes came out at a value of 1.26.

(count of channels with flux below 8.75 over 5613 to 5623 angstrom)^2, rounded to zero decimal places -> 36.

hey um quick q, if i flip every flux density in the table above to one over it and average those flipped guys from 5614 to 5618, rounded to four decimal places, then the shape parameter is 0.1160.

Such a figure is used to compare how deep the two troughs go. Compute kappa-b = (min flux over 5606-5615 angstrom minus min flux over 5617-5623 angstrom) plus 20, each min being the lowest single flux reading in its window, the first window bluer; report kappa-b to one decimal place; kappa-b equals 20.7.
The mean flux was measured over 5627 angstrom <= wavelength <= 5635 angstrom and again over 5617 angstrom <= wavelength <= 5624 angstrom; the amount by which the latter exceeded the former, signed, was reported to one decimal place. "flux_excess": -0.3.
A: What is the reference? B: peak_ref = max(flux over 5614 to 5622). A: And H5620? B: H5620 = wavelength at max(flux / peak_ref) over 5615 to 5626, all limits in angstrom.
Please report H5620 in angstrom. 5616.02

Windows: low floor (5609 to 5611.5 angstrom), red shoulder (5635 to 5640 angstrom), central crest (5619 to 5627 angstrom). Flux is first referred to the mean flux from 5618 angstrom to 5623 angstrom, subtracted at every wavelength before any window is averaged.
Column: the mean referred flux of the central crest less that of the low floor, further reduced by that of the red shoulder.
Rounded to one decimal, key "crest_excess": -1.0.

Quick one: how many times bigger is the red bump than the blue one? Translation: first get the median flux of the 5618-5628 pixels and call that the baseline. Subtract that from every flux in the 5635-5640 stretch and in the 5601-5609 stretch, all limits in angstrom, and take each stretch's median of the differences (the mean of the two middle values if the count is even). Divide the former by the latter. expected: 0.52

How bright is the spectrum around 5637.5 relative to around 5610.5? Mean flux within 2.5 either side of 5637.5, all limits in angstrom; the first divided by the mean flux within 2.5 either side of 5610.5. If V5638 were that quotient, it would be 0.97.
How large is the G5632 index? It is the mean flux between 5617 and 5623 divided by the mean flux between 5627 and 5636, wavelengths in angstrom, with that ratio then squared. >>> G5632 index 0.94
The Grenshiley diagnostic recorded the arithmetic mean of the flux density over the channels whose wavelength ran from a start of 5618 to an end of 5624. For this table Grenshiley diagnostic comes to 8.08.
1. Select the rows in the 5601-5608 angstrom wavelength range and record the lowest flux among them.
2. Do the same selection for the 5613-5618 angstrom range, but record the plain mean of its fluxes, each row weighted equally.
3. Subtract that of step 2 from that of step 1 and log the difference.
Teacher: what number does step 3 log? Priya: 0.1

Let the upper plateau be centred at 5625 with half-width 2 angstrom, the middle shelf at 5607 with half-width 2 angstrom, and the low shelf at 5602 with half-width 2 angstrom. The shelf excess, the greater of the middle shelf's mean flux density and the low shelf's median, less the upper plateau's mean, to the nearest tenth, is 0.9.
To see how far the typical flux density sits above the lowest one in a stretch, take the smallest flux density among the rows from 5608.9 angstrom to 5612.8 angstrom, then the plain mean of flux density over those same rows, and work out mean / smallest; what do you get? 1.00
